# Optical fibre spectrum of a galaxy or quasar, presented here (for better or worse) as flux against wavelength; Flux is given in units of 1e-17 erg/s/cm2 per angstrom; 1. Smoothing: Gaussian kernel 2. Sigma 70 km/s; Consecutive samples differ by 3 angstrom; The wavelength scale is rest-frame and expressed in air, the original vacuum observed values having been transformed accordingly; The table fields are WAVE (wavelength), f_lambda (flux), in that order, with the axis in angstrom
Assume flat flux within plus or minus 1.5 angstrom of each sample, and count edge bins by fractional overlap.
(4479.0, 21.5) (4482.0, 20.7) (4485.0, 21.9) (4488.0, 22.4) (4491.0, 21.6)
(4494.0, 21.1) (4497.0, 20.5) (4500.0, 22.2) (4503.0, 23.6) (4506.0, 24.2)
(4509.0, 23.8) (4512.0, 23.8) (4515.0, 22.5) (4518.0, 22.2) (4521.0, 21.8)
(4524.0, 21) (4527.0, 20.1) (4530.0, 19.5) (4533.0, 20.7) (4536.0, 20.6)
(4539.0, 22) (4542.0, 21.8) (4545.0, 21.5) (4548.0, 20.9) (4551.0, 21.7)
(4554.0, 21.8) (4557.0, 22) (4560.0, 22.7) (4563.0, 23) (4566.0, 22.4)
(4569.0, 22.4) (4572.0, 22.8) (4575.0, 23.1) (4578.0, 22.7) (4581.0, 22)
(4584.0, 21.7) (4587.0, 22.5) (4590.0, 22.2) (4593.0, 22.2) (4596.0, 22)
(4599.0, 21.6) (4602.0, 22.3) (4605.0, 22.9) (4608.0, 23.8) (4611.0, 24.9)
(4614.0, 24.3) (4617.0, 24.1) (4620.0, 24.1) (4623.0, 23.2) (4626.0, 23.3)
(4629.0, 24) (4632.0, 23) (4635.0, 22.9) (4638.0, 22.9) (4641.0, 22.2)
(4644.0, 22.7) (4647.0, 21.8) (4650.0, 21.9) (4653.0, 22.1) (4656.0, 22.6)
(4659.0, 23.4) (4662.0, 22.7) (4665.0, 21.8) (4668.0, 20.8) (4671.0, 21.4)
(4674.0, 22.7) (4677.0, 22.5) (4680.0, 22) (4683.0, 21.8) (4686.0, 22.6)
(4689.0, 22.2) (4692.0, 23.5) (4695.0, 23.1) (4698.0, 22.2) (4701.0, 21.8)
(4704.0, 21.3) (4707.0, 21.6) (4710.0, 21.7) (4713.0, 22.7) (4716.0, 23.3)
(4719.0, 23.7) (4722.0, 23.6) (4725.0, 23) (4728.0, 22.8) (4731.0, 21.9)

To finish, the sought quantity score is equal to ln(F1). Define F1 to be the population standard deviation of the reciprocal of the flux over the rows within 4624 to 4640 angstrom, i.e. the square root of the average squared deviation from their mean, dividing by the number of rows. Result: -7.2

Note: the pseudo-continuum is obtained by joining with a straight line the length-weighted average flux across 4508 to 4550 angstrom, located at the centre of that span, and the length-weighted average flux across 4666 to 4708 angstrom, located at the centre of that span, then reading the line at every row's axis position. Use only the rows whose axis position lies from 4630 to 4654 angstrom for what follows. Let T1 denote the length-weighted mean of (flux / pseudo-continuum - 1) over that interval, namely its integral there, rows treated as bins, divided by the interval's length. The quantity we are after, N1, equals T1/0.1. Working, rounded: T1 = 0.024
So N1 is 0.24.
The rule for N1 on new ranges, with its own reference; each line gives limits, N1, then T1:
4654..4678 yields 0.09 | 0.009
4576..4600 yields 0.17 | 0.017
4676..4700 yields 0.16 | 0.016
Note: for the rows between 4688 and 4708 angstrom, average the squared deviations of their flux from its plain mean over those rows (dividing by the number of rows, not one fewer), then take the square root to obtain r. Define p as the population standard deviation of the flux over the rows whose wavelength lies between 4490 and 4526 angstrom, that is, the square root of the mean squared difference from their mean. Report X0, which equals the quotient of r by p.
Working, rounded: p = 1.2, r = 0.74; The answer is 0.62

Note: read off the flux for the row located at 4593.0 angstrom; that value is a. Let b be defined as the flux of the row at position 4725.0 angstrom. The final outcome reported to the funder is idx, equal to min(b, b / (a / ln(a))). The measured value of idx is 3.21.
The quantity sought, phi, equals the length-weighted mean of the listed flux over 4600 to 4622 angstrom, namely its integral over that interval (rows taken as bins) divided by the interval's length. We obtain 23.7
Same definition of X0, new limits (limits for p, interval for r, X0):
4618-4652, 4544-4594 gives 0.79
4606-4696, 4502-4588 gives 1.18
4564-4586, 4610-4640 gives 1.49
